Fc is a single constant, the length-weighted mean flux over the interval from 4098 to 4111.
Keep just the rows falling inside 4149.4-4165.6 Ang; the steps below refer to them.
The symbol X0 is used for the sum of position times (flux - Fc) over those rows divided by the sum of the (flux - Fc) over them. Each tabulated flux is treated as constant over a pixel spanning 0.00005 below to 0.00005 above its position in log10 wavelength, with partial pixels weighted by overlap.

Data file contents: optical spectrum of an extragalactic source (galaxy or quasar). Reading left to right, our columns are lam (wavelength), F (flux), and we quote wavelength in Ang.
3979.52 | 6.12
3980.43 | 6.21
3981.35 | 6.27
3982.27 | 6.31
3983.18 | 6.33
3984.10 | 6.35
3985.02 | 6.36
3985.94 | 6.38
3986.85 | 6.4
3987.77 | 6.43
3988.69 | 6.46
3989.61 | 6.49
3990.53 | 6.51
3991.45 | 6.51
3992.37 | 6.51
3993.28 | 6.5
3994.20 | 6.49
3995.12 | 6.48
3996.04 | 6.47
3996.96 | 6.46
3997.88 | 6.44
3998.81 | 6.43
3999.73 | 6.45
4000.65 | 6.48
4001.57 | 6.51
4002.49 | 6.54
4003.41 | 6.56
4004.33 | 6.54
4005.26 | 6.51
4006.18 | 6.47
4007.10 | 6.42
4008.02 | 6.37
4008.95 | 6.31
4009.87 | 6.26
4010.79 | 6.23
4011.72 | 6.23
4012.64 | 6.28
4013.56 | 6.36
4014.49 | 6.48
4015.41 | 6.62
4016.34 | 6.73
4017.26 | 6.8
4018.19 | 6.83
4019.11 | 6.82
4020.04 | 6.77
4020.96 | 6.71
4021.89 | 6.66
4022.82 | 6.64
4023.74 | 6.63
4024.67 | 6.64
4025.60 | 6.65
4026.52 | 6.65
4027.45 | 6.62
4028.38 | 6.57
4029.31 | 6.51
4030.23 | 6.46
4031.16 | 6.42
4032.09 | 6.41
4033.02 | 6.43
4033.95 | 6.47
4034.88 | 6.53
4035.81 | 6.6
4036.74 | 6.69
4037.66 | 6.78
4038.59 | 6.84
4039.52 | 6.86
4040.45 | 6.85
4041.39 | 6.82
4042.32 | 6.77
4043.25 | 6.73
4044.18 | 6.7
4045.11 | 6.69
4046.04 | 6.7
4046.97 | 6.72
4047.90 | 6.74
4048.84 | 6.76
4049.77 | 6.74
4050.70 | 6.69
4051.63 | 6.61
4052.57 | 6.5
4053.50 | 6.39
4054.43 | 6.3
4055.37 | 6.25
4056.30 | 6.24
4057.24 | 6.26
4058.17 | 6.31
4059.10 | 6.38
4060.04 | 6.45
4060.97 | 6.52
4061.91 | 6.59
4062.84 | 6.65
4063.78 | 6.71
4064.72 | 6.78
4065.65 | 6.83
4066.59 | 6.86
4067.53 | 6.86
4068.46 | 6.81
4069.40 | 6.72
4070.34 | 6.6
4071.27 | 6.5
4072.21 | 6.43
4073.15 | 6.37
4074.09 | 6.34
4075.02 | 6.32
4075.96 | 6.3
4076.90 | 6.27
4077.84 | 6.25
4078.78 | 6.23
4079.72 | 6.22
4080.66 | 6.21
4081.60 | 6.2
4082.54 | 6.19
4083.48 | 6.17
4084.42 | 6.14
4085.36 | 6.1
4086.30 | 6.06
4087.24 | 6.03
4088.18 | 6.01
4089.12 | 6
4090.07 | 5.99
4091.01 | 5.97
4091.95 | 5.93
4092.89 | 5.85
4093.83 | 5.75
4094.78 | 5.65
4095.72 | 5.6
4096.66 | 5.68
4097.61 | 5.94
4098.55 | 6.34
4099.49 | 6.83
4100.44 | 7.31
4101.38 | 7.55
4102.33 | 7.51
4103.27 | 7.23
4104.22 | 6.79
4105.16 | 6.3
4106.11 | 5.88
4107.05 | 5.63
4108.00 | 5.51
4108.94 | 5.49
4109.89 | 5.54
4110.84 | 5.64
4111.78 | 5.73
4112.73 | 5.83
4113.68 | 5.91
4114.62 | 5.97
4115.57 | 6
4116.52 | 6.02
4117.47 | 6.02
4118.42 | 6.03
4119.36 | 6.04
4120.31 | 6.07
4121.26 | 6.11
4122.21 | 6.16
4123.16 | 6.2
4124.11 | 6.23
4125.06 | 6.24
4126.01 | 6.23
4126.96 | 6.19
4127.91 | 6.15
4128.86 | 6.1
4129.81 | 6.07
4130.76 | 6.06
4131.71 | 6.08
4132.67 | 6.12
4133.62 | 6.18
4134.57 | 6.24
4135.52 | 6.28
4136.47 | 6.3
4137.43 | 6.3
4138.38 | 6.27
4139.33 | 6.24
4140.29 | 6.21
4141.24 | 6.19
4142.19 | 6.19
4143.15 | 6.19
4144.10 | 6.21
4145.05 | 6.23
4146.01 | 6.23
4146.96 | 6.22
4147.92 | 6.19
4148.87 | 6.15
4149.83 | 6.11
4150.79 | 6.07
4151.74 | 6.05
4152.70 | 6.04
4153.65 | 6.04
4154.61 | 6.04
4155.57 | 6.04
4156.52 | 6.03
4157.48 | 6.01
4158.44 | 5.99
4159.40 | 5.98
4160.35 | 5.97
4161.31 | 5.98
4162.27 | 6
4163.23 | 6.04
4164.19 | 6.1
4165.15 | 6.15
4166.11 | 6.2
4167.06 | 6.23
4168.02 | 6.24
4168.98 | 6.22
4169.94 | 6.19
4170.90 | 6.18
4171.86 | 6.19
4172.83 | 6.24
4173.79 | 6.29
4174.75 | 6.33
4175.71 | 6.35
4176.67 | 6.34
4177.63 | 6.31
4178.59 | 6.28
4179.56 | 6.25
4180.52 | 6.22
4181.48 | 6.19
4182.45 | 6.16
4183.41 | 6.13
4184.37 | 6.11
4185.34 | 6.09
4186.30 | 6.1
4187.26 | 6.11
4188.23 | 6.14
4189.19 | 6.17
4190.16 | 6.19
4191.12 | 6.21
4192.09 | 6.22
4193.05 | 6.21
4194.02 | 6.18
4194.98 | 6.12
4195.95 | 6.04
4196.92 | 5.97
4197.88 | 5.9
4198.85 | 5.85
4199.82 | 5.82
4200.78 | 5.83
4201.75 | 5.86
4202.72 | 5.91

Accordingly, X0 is 4157.5 Ang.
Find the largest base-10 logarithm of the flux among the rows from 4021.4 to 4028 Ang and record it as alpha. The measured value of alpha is 0.823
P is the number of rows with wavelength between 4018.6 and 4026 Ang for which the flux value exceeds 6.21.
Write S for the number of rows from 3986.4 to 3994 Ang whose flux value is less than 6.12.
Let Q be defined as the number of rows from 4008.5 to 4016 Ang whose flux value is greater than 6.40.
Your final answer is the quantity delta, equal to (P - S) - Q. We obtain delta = 6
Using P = 8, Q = 2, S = 0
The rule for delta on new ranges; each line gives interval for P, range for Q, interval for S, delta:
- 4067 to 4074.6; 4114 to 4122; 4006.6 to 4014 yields 8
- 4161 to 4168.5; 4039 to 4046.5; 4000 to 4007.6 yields -6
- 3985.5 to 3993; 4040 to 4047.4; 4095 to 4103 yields -3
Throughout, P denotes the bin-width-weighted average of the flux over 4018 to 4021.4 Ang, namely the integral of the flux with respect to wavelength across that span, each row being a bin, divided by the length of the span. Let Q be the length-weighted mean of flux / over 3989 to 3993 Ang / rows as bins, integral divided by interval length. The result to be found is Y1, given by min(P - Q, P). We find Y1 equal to 0.3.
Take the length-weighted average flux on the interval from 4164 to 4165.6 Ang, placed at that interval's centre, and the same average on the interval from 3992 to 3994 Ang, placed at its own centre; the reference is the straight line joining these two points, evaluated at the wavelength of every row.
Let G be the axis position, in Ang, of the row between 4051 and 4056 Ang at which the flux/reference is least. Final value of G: 4055.37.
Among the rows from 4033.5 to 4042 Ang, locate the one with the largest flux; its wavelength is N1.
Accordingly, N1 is 4039.52 Ang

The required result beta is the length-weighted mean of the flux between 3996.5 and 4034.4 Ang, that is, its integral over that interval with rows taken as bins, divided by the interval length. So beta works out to 6.5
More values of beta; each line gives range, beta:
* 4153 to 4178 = 6.1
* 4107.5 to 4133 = 6.0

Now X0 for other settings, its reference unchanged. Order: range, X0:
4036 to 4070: 4051.3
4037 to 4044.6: 4040.7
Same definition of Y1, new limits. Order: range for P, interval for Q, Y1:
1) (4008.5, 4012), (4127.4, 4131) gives 0.2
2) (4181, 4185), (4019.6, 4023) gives -0.6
